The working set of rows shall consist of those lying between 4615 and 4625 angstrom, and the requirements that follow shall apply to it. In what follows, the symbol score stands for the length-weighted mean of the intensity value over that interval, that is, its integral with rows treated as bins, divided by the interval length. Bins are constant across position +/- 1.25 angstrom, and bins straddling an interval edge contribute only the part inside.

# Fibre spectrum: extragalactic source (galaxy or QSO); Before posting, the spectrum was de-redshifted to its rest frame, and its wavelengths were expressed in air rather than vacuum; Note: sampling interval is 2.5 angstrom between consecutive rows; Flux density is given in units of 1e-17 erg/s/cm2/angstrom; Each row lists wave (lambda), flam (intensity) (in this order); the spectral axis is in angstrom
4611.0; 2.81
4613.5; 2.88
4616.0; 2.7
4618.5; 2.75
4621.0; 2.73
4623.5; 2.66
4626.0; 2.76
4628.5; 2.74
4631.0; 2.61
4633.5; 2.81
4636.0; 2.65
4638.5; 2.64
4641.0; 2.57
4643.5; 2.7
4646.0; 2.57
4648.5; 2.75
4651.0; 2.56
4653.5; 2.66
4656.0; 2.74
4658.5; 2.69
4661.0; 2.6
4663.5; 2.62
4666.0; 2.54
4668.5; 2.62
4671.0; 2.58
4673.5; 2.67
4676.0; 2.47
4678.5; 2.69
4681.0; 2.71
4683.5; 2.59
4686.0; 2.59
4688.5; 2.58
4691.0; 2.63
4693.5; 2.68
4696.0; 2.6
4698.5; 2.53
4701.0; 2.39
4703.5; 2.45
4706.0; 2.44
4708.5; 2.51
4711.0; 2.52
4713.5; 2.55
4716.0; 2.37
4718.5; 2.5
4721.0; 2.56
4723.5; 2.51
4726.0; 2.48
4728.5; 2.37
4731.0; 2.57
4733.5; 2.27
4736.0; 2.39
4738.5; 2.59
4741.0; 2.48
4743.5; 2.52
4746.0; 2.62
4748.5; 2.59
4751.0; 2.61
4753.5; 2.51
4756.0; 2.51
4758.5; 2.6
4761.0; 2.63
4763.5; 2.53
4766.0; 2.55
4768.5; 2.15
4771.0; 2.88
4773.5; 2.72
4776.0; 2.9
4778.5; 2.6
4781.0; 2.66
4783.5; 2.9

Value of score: 2.71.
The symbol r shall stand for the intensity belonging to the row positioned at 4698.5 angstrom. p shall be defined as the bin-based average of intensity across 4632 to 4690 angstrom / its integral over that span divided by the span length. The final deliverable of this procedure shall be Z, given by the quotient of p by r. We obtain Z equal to 1.04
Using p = 2.63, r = 2.53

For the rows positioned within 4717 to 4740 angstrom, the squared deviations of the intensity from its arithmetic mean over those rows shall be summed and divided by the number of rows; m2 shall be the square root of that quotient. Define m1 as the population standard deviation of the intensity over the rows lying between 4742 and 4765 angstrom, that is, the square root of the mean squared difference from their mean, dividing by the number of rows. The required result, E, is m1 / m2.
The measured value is 0.5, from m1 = 0.047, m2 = 0.101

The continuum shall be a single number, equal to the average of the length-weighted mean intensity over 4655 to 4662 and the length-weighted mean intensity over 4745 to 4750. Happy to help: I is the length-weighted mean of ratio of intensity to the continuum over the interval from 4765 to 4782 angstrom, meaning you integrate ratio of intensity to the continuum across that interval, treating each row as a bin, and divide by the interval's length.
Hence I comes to 0.999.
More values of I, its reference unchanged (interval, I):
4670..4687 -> 0.990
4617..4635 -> 1.031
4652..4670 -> 0.998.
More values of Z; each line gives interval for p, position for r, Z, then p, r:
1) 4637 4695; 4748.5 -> 1.01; 2.63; 2.59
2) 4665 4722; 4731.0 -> 0.99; 2.56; 2.57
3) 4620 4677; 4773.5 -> 0.97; 2.65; 2.72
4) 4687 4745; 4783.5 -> 0.86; 2.50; 2.9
